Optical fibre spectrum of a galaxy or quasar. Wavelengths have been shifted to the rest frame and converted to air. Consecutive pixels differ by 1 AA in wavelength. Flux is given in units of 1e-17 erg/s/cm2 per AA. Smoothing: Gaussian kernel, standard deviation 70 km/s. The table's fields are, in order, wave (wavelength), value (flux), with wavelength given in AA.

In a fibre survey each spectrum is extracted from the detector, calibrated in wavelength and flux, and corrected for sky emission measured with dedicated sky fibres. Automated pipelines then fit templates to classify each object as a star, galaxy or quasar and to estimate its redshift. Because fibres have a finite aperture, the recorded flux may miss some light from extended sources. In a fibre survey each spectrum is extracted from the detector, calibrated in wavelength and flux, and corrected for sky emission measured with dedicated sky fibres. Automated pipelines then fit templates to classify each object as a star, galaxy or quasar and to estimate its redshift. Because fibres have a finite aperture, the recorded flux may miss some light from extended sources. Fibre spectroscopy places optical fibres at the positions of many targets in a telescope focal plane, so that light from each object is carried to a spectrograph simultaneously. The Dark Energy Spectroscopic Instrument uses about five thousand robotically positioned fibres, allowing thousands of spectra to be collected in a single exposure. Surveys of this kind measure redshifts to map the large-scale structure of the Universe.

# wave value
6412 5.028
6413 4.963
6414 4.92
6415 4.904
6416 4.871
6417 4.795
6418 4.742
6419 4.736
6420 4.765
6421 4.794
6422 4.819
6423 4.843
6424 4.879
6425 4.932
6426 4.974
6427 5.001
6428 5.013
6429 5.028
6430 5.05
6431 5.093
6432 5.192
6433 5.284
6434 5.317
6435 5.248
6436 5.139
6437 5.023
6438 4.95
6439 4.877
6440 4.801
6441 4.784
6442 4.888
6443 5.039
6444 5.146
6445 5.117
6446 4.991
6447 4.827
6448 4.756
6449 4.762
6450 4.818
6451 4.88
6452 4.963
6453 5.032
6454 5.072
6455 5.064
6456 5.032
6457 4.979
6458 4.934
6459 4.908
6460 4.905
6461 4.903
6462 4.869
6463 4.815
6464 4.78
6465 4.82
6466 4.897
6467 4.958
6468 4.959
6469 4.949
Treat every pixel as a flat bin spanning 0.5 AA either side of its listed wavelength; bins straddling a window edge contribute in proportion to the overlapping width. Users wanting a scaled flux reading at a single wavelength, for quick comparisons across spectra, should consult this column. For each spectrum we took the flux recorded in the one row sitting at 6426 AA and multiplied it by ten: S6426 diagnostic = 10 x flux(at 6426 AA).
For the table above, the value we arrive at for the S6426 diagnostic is 49.7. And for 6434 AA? 53.2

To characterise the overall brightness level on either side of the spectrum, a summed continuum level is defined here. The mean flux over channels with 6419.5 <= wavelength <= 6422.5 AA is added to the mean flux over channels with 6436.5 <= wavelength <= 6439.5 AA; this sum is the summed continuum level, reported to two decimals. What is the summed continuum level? 9.74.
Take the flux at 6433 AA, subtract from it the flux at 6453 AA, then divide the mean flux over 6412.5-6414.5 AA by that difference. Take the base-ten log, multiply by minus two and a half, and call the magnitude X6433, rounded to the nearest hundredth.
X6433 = -3.23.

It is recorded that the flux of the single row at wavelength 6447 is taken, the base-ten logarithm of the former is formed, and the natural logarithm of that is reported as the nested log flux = -0.380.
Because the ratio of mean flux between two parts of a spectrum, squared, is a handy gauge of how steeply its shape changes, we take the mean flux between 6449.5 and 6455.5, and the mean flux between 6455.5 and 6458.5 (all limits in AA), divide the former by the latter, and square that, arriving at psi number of 1.00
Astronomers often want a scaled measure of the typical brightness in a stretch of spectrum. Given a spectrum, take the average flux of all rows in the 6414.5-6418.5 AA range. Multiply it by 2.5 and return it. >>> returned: 12.1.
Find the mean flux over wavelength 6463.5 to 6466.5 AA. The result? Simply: 4.83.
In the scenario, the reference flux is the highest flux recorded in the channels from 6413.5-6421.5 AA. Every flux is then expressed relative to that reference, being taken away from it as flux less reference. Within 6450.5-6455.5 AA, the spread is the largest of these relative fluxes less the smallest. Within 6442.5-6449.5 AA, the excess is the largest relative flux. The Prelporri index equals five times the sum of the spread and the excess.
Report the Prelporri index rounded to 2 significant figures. 2.1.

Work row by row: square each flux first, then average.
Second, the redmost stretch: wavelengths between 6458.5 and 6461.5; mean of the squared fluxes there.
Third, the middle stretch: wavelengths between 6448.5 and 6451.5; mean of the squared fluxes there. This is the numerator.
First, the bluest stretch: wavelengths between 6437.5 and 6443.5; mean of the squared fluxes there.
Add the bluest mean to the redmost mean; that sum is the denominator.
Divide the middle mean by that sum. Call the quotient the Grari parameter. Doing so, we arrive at 0.48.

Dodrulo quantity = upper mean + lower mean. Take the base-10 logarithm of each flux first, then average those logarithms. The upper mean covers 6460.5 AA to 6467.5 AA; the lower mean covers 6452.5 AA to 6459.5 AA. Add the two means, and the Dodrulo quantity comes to 1.39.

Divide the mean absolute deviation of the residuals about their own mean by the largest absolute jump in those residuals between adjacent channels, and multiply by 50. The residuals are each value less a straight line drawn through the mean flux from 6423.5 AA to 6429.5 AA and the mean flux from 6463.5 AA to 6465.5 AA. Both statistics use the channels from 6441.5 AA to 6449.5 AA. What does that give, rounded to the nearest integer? 40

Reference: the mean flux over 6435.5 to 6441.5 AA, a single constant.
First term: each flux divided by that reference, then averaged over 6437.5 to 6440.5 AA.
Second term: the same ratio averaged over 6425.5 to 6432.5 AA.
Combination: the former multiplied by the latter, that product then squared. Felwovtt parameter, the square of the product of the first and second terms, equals 1.03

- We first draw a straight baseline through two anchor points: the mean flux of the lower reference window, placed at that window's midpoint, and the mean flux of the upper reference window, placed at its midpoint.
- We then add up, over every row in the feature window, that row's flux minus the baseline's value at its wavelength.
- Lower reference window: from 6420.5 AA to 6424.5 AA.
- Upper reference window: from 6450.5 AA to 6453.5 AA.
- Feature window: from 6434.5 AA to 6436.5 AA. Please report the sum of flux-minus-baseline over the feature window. 0.61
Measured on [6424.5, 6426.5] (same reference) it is 0.21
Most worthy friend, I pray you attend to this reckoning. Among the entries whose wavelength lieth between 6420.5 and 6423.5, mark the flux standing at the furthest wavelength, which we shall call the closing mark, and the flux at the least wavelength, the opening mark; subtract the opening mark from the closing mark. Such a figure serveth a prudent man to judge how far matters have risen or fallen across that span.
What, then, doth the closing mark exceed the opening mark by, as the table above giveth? 0.05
